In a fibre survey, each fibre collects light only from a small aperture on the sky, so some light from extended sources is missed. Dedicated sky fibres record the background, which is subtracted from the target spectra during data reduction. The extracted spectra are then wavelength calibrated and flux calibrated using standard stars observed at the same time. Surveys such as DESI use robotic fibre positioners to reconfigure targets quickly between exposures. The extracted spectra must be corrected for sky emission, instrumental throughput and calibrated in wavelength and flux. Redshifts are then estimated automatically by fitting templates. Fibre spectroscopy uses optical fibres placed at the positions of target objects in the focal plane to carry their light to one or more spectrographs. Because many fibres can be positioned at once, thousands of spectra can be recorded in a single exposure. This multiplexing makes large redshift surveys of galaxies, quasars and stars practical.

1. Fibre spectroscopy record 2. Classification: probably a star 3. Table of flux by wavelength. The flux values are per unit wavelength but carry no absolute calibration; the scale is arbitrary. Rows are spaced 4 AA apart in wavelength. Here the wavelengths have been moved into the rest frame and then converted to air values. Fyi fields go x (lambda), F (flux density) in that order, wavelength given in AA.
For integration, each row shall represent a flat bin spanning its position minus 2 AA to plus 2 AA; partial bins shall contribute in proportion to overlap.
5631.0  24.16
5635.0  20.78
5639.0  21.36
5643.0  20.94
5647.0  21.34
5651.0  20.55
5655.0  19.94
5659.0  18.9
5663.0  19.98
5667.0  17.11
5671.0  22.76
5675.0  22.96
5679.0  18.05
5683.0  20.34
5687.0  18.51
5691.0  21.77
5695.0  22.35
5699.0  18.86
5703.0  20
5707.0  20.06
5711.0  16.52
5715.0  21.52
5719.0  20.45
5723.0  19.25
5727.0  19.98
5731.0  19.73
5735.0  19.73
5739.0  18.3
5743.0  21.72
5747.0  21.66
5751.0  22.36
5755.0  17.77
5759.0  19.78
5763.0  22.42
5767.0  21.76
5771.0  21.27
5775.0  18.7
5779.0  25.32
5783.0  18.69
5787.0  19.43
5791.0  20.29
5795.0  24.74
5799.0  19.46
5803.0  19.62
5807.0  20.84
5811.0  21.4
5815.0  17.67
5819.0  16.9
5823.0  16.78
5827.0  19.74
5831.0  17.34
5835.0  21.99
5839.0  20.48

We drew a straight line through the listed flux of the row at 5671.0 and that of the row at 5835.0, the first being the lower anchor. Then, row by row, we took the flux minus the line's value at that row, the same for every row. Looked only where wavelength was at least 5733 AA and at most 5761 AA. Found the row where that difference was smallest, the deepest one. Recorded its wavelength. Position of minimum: 5755.0 AA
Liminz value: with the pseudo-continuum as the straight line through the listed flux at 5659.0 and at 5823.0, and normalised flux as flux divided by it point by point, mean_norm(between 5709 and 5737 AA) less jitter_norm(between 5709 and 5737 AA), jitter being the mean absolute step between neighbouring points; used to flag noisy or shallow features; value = 1.01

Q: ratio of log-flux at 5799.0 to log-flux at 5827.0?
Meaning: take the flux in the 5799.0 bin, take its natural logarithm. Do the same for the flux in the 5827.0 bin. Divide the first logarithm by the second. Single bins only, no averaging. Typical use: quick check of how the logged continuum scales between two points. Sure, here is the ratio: 1.00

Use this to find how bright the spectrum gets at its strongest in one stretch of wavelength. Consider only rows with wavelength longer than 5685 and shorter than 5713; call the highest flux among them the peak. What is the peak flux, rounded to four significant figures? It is 22.35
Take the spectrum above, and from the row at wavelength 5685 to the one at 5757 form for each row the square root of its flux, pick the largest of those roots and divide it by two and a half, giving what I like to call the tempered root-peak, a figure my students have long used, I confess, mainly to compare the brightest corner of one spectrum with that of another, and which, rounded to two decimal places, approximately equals 1.89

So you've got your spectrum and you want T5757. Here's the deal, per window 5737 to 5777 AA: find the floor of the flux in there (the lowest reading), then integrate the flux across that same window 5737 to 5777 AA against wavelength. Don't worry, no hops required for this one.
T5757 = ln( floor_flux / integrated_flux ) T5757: -3.84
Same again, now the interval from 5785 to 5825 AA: -3.85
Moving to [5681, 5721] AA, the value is -3.88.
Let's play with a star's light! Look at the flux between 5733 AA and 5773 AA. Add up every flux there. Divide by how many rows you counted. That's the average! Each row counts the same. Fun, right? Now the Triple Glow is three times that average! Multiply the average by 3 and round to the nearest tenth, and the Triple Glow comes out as 62.0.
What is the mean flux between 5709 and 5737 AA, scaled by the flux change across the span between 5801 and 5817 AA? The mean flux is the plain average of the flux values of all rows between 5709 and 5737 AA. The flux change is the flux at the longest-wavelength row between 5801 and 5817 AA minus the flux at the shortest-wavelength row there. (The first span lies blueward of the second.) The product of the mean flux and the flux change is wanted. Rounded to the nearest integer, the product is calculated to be -38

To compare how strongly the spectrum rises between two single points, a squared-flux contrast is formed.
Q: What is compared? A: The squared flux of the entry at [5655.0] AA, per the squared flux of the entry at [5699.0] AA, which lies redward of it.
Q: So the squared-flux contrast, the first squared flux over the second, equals 1.1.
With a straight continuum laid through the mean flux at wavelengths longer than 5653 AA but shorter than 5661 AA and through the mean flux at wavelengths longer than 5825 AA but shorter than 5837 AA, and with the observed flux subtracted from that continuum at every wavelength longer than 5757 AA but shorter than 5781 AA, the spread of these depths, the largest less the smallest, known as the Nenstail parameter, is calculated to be 6.6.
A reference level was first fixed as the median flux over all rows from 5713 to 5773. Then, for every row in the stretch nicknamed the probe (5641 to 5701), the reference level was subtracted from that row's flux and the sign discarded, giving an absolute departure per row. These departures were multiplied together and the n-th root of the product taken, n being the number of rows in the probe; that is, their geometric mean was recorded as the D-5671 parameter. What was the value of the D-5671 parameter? 0.97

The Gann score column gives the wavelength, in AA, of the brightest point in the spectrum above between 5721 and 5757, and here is 5751.0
